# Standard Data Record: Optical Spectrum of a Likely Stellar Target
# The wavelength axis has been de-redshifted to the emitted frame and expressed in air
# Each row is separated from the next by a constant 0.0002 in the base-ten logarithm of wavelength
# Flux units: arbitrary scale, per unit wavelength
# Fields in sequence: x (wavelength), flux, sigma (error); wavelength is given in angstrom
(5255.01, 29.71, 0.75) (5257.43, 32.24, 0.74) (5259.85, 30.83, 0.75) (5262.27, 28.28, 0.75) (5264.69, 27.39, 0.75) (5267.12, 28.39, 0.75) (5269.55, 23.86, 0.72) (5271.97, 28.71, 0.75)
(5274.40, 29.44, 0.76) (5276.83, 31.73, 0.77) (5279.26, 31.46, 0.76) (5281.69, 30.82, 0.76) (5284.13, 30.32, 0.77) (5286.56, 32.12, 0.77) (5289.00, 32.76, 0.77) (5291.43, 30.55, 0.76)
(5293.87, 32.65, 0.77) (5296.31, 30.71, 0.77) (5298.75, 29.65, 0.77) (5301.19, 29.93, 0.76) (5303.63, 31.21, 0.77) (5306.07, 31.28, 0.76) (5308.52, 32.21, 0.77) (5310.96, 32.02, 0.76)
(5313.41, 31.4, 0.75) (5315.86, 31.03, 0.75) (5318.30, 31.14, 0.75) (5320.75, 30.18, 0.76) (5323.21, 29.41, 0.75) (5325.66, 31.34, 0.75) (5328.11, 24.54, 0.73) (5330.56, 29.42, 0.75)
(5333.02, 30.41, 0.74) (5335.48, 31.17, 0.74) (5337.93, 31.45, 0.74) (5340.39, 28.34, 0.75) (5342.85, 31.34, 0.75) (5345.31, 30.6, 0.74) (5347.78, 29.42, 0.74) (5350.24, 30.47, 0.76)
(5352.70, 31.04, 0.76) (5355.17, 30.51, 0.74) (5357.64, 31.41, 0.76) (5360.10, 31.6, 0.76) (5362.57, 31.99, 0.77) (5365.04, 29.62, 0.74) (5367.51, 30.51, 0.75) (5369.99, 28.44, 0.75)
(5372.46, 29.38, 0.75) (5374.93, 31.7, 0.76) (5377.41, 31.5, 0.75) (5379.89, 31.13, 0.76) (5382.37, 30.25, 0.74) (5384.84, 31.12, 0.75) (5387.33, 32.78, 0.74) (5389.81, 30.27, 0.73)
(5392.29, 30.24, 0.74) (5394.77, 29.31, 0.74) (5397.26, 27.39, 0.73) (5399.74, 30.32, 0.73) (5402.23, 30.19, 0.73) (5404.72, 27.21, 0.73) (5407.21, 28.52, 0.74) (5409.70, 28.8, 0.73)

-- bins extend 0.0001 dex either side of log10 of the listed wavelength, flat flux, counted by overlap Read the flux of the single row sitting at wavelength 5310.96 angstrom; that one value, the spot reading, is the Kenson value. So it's 32.02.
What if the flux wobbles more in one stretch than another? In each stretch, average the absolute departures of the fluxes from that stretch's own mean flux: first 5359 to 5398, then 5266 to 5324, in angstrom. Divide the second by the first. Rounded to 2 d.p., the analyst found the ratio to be 1.15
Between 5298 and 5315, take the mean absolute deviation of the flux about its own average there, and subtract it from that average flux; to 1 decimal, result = 30.4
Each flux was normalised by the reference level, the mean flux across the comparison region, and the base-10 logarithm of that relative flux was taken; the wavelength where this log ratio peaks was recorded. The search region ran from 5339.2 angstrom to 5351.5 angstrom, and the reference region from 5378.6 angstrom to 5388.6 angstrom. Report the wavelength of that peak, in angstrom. 5342.85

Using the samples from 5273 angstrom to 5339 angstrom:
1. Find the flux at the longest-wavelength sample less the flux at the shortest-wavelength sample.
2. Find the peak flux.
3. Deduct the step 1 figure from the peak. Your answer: 31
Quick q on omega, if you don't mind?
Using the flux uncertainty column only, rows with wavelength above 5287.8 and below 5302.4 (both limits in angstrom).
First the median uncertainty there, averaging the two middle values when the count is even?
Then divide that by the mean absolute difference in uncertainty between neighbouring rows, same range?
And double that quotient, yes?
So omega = 257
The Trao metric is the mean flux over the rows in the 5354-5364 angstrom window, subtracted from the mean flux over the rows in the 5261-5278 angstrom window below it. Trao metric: -3.1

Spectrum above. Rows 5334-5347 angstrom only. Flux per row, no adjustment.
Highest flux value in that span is 31.45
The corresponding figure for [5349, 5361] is 31.6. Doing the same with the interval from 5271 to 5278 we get 31.73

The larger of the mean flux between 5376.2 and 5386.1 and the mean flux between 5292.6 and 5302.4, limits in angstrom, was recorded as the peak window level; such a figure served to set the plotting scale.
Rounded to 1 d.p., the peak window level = 31.0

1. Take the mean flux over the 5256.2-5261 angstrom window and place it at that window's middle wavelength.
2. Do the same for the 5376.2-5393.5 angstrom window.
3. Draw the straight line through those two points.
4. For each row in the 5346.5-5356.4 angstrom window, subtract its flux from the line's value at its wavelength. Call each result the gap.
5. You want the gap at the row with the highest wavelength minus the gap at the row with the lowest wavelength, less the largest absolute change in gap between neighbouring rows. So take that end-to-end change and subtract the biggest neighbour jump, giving -2.2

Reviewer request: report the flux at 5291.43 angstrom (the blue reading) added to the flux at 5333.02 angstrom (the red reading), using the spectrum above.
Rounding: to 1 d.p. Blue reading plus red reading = 61.0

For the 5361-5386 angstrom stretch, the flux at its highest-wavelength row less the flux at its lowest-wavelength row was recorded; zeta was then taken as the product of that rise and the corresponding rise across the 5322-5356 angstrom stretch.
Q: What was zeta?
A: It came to -1.0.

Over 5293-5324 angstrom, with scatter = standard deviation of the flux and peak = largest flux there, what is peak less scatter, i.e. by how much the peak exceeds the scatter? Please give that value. 31.7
